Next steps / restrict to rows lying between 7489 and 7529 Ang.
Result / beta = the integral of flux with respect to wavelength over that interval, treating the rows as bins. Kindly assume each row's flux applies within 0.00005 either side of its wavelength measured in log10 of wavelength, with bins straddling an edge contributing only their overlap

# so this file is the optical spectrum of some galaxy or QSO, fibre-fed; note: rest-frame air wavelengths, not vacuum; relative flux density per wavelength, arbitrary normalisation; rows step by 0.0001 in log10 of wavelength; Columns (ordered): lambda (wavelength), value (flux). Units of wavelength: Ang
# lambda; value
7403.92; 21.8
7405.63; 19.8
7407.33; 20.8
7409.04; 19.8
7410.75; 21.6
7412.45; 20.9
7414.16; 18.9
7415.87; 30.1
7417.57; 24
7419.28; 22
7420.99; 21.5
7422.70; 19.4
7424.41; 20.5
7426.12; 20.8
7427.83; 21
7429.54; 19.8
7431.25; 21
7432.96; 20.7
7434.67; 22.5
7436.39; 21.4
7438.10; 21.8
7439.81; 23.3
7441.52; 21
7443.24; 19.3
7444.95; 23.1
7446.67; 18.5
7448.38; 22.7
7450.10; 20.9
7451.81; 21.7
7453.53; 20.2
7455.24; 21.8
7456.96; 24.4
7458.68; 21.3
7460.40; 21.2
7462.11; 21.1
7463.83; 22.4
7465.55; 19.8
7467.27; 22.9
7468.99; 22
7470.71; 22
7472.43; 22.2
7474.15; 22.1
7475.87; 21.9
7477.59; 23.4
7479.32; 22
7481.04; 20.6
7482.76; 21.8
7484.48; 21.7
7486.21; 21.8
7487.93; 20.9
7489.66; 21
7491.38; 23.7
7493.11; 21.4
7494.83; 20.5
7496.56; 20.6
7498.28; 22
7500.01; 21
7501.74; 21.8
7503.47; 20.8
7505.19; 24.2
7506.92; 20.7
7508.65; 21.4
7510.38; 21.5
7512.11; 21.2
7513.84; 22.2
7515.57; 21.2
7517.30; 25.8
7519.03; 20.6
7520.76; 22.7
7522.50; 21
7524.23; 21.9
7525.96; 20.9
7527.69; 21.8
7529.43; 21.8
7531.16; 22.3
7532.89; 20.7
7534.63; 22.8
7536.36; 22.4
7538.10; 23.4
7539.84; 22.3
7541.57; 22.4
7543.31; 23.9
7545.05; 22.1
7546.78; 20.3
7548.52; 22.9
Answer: 870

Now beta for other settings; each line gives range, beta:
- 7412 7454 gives 903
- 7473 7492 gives 416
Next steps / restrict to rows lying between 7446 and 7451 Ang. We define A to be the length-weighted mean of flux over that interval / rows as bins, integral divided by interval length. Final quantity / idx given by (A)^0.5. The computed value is 4.56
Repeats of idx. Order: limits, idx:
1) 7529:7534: 4.65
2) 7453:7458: 4.72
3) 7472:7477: 4.71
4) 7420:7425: 4.53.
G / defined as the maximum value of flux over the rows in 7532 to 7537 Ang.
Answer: 22.8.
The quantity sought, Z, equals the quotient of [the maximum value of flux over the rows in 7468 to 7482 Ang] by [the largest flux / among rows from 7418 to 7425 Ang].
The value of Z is 1.06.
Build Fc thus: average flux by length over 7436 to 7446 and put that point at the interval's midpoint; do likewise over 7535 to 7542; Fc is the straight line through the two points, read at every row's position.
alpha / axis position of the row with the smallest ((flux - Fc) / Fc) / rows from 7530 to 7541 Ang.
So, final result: 7532.89 Ang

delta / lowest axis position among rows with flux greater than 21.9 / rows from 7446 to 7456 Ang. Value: 7448.38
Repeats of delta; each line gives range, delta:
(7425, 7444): 7434.67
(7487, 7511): 7491.38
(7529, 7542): 7531.16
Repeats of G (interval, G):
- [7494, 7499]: 22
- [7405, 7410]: 20.8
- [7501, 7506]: 24.2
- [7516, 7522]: 25.8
